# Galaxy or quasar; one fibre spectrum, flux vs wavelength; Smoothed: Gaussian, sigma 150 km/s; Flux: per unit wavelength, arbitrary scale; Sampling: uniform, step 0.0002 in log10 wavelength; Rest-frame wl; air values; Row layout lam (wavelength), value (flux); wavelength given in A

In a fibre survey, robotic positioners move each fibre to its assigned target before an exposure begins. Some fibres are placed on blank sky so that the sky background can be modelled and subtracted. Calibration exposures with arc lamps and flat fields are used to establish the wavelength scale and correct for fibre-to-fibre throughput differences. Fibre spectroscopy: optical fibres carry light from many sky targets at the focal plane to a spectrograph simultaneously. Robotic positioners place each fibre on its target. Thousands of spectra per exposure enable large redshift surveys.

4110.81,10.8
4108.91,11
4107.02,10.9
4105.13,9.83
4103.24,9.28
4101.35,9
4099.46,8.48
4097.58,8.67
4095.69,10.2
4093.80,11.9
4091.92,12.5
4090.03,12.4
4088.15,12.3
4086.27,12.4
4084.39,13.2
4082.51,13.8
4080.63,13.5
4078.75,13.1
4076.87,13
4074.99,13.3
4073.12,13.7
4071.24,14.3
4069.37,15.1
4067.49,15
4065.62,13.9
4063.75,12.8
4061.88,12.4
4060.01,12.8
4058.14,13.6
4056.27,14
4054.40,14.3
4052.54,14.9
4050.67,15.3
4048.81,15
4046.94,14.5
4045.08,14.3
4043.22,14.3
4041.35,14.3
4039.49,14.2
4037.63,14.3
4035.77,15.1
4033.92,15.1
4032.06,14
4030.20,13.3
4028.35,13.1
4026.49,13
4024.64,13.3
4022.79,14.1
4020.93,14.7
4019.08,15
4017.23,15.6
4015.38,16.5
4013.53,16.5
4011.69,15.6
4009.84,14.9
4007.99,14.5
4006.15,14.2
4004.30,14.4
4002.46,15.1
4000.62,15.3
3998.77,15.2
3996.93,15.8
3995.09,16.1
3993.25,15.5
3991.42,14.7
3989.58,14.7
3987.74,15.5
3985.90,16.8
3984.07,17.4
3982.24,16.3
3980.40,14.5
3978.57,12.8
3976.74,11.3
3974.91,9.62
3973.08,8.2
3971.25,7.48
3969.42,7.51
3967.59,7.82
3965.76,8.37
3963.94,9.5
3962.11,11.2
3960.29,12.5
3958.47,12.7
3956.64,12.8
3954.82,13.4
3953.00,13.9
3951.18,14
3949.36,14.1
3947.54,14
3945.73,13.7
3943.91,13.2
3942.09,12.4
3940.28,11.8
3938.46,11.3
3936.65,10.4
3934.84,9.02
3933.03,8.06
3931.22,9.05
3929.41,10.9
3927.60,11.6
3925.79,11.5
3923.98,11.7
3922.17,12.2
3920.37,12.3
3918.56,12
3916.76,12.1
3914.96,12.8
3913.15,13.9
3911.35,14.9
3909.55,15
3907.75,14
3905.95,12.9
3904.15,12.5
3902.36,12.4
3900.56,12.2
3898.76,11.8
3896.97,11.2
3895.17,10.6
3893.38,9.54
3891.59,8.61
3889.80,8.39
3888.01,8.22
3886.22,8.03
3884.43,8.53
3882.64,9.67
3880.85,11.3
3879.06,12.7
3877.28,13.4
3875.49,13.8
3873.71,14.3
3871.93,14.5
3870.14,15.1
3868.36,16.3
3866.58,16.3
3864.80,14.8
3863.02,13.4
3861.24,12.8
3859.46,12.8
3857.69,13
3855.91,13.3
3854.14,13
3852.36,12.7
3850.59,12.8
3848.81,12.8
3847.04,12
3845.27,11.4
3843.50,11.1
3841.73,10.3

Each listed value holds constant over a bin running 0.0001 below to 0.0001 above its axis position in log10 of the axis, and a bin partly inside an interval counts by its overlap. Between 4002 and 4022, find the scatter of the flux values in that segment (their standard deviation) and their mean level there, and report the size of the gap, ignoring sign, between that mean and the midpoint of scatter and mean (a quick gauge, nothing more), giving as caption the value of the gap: 7.2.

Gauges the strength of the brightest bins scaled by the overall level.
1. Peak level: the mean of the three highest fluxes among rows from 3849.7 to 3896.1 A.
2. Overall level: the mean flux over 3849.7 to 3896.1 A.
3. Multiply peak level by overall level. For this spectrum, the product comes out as 194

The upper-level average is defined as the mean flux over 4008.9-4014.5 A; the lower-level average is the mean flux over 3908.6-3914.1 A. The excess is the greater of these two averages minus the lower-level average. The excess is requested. 1.1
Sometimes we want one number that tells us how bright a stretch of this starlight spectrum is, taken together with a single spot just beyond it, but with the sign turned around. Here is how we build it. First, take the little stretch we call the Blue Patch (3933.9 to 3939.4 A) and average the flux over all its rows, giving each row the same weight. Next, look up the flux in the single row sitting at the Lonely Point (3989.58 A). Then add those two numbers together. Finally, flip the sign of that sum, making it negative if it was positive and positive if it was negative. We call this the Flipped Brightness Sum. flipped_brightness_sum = -24.9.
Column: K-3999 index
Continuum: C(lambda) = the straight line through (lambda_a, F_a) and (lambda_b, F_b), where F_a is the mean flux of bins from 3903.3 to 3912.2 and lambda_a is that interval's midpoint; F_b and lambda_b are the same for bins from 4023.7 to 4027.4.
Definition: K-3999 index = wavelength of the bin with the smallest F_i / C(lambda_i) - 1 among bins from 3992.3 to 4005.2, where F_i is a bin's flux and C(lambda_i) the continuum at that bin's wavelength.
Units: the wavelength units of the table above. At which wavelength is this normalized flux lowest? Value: 4004.30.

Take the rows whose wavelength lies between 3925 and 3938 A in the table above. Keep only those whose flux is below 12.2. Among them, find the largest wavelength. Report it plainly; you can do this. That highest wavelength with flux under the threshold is 3936.65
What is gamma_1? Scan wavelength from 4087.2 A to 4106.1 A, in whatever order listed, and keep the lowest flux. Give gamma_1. 8.48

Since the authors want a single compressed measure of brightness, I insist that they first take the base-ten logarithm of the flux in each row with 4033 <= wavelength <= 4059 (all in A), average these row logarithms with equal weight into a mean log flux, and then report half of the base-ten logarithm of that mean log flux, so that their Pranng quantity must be 0.033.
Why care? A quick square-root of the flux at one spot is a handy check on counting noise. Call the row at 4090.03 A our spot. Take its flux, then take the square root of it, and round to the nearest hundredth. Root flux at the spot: 3.52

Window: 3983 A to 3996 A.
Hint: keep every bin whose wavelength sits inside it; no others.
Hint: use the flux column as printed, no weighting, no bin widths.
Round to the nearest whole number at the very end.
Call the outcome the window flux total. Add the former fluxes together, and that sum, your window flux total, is 111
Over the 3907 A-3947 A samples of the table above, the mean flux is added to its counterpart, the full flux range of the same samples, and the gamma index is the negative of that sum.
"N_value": -18.9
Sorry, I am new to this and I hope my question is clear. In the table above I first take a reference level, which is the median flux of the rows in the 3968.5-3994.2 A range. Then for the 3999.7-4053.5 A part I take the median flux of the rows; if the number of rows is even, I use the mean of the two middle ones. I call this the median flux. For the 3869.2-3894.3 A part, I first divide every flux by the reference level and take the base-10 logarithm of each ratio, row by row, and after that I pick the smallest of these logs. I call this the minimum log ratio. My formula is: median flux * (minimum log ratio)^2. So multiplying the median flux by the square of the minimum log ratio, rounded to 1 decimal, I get 1.0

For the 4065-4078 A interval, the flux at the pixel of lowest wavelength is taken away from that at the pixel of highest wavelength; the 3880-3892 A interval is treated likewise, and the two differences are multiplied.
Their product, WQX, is 2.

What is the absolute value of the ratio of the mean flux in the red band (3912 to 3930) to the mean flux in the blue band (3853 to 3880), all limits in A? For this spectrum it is 0.9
